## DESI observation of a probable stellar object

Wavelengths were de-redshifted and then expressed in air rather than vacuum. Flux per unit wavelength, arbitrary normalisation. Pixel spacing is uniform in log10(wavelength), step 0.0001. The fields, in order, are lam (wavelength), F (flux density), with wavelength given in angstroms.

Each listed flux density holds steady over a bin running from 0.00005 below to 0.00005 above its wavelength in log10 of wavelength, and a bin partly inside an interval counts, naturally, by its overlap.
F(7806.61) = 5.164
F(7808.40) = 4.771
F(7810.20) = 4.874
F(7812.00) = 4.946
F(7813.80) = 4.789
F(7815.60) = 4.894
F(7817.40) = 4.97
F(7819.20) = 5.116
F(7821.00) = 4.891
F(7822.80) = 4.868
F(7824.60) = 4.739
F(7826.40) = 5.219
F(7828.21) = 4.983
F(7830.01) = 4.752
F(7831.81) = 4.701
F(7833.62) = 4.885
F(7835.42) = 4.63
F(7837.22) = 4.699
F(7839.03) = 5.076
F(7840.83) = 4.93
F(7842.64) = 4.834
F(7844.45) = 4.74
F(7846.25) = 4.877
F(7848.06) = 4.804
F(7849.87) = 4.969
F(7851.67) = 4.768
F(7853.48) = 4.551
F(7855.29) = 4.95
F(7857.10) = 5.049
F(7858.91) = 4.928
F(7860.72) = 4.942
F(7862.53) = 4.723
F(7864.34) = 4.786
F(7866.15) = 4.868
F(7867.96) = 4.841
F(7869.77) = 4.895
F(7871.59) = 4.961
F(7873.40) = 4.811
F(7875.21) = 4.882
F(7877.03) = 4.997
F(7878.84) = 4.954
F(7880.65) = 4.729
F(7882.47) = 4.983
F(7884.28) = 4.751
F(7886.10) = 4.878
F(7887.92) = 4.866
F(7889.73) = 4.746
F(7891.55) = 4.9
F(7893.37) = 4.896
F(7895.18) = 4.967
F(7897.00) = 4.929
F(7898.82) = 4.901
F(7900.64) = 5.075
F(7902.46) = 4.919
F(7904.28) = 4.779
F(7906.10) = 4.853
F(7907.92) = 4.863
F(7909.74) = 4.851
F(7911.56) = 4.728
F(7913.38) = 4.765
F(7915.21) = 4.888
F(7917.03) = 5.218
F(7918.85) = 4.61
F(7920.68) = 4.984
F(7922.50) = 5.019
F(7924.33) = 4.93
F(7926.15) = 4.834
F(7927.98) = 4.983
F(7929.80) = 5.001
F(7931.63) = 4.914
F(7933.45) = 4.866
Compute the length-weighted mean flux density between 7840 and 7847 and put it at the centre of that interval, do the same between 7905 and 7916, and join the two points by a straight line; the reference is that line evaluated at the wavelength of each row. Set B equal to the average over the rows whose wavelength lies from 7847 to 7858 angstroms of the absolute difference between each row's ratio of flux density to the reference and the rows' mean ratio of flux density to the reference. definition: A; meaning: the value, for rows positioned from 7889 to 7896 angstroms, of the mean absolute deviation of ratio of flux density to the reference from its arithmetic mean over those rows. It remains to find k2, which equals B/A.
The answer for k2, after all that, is 2.13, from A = 0.0137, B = 0.029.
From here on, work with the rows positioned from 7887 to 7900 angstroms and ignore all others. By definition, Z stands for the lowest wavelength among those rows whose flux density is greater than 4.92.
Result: 7895.18 angstroms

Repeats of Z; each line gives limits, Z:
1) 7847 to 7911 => 7849.87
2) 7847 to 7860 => 7849.87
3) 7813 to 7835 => 7817.40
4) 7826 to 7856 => 7826.40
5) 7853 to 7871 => 7855.29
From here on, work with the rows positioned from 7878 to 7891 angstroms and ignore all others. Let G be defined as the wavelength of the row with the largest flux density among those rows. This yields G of 7882.47 angstroms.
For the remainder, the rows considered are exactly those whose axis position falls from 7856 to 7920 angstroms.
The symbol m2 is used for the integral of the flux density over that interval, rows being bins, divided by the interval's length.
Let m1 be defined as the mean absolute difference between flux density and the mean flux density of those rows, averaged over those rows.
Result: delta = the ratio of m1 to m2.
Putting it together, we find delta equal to 0.017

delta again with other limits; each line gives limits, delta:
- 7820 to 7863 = 0.025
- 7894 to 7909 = 0.013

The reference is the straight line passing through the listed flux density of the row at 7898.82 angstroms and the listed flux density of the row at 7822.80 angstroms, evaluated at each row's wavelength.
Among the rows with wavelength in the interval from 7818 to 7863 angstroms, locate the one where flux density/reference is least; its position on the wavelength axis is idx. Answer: 7853.48 angstroms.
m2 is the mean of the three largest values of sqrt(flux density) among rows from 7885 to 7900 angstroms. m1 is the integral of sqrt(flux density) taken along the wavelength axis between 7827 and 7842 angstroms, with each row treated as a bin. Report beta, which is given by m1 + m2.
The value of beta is 35.2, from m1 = 32.99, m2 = 2.22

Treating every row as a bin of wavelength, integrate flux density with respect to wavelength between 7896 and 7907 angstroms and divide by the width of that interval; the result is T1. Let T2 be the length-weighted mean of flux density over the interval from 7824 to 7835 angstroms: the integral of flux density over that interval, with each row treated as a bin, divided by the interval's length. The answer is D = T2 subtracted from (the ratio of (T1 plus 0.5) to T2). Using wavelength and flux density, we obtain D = -3.76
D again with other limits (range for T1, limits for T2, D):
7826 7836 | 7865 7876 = -3.78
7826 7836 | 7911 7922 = -3.78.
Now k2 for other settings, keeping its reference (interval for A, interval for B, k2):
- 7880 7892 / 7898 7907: 0.90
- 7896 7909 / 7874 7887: 1.35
